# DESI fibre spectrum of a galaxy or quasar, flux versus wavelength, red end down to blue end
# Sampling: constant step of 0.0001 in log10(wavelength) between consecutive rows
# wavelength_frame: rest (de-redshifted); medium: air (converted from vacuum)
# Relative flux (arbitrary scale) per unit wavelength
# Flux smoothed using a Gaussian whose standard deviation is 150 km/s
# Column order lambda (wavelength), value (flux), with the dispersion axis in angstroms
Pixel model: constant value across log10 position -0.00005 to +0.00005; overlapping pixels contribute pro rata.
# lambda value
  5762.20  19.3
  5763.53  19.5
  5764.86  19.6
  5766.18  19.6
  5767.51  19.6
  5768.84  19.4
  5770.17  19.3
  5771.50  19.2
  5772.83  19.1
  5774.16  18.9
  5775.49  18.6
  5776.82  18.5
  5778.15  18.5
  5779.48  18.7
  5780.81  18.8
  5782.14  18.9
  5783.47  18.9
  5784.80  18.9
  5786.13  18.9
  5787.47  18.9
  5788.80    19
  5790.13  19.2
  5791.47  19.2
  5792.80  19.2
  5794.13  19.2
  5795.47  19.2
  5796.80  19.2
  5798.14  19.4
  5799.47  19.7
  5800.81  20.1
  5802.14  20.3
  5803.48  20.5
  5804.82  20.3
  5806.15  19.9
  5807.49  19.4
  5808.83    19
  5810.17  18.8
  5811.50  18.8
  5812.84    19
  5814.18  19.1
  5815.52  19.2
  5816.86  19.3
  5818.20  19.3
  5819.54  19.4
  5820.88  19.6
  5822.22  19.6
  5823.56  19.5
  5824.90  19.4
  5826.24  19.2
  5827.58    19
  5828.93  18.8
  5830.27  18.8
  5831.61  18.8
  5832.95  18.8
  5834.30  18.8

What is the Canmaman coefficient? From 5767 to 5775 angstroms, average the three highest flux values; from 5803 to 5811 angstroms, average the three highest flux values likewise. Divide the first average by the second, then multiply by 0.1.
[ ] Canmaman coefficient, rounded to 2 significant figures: 0.096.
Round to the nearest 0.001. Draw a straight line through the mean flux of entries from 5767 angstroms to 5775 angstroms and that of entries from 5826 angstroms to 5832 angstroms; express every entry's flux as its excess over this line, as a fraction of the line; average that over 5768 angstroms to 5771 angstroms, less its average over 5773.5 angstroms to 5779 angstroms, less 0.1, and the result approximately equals -0.064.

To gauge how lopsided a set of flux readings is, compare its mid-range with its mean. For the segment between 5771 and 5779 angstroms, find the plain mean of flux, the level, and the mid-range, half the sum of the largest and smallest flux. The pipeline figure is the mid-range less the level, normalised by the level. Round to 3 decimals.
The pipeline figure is 0.003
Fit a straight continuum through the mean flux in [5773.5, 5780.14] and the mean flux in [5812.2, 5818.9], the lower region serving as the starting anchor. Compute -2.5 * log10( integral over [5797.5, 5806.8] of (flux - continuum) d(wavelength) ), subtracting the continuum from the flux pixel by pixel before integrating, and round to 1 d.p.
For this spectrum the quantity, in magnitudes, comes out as -2.5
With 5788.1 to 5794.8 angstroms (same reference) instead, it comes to -0.8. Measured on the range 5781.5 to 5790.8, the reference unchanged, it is -0.6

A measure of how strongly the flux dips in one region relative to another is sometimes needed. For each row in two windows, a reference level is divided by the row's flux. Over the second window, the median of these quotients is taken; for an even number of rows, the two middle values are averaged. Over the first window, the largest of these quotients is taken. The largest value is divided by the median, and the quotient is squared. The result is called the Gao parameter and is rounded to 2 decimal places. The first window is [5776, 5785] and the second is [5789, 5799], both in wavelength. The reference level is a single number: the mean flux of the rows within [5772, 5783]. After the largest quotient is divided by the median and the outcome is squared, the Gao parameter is 1.08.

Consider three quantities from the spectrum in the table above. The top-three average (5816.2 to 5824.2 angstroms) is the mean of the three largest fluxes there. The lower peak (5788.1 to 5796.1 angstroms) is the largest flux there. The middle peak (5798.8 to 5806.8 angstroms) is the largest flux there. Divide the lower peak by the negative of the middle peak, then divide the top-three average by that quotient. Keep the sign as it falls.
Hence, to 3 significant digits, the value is -20.9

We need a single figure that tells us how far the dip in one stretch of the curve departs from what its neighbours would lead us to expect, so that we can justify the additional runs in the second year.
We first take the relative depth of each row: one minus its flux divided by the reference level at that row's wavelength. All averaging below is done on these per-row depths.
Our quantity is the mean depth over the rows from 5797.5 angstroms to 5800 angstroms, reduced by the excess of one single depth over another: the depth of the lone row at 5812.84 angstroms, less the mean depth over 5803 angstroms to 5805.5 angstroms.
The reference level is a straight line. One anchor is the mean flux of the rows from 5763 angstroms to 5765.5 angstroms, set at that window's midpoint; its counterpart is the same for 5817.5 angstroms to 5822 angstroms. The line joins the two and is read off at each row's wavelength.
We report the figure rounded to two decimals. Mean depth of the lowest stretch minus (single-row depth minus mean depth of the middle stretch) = -0.07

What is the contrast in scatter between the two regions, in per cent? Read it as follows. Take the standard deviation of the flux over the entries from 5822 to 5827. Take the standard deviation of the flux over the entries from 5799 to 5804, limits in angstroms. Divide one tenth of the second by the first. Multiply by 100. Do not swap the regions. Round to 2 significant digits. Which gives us 20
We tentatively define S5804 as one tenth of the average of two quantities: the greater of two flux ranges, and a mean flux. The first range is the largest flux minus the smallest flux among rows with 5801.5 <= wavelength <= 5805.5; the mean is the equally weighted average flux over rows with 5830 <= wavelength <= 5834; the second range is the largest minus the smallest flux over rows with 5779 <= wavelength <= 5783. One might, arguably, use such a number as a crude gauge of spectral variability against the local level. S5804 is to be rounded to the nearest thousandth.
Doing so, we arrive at 0.950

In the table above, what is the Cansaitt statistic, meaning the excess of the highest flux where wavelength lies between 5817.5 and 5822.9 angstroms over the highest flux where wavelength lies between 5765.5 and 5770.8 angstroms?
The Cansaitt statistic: 0.00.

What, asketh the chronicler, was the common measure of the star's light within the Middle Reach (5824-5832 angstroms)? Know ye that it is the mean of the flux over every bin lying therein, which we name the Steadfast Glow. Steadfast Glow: 19.0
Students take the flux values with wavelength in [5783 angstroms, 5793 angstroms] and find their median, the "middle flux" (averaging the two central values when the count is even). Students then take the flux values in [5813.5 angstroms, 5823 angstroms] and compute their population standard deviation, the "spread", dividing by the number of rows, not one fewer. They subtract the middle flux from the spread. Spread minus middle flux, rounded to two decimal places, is -18.77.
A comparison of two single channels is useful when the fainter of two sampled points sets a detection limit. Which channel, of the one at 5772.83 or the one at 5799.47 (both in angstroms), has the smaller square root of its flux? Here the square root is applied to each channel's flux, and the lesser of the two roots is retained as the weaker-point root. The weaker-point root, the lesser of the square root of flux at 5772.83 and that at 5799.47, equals 4.37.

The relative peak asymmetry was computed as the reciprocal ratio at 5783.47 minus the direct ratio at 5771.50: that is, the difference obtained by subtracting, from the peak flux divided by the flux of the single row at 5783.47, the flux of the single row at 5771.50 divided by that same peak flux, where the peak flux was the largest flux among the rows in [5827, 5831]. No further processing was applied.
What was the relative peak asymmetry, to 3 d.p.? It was -0.005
